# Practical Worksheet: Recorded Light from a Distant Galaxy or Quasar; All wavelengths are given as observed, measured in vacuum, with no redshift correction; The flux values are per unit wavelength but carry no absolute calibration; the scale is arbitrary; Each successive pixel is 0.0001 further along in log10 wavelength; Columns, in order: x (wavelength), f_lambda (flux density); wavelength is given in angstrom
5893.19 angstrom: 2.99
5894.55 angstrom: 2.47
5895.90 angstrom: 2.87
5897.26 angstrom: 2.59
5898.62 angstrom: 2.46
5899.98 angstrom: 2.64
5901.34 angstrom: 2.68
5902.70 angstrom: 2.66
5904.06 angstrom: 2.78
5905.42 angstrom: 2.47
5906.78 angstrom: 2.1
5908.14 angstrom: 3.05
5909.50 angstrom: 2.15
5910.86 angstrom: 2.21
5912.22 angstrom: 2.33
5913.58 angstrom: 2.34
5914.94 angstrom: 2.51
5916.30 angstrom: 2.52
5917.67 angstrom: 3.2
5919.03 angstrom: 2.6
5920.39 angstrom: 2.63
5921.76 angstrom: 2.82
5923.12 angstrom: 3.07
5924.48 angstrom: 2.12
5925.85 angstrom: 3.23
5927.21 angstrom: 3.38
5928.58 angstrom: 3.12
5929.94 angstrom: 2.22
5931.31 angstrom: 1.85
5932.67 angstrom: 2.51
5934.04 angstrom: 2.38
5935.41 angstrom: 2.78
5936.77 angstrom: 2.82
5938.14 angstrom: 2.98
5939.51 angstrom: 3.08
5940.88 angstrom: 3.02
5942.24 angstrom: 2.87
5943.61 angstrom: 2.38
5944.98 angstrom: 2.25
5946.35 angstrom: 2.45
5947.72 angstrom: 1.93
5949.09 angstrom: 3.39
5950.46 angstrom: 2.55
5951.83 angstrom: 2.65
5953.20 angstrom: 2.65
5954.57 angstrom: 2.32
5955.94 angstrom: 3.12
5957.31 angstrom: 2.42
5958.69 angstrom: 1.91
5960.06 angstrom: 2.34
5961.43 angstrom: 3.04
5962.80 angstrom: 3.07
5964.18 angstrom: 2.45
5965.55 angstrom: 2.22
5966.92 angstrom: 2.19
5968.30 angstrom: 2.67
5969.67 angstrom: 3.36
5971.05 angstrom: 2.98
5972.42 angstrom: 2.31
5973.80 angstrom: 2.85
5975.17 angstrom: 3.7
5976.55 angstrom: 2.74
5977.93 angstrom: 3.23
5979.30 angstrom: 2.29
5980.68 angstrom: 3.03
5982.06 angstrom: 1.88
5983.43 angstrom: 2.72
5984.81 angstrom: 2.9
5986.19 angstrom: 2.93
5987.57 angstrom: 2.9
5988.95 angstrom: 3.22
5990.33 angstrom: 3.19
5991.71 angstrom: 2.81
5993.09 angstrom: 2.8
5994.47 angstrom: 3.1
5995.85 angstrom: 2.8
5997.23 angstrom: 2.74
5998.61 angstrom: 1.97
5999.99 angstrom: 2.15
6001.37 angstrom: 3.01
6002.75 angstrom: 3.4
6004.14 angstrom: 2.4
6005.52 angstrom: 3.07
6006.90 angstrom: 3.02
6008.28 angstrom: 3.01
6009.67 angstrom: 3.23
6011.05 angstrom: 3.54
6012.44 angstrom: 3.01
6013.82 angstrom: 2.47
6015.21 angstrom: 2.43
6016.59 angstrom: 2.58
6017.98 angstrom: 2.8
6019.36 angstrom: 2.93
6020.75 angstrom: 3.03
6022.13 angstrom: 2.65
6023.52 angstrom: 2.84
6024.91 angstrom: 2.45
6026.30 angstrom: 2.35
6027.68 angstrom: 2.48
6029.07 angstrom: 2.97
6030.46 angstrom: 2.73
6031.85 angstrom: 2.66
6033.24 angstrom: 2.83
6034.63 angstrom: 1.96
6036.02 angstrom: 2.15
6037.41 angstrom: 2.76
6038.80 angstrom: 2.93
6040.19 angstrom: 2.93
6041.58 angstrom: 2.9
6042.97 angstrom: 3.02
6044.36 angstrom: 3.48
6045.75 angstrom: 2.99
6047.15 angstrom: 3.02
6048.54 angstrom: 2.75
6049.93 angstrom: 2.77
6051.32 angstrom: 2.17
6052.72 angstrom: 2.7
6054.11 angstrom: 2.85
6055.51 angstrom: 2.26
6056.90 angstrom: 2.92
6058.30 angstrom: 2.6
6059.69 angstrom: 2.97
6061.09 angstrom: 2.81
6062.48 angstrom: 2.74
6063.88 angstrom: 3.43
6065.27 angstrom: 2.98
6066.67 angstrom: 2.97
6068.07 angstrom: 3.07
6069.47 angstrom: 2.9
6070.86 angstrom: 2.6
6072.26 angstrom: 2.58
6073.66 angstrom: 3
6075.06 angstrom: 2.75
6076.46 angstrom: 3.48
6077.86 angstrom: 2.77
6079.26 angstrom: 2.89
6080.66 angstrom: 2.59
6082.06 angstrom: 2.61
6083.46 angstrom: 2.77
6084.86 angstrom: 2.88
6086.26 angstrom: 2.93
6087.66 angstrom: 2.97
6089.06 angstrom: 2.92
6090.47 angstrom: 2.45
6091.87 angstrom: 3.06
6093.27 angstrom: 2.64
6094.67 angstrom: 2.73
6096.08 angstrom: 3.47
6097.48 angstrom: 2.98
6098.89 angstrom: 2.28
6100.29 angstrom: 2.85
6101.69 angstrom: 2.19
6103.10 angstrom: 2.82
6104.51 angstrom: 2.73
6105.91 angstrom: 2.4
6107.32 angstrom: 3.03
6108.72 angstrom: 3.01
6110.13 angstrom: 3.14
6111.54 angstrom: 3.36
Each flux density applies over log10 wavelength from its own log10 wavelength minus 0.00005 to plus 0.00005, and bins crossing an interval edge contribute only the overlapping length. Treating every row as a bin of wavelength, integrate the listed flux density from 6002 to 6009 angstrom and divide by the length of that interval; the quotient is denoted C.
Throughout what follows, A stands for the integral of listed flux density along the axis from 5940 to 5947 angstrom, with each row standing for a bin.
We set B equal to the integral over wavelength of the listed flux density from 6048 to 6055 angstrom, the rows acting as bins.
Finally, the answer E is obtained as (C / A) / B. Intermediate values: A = 18.3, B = 18.4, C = 2.98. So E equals 0.0088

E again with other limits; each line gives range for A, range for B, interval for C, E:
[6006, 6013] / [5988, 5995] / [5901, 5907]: 0.0055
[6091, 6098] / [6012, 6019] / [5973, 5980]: 0.0076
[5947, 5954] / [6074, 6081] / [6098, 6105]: 0.0069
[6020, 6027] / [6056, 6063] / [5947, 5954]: 0.0072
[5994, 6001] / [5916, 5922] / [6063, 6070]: 0.0103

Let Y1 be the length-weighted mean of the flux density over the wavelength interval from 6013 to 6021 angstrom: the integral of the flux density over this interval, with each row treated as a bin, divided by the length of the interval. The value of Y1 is 2.69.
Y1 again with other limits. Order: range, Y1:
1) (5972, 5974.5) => 2.62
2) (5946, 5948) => 2.20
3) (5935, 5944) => 2.87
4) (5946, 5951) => 2.59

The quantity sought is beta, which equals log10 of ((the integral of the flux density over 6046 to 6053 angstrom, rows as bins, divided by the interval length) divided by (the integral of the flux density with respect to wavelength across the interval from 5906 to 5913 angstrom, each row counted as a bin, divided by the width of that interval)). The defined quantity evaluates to 0.06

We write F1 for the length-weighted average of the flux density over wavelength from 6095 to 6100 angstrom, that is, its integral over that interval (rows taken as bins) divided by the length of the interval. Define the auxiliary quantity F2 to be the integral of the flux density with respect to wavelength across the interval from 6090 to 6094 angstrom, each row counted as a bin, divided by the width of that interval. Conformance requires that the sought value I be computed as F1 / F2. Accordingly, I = 1.06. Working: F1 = 2.89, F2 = 2.74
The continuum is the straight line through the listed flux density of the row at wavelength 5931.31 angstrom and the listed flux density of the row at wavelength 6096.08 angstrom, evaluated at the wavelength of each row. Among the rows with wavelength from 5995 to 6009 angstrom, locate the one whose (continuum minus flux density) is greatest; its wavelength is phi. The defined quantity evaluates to 5998.61 angstrom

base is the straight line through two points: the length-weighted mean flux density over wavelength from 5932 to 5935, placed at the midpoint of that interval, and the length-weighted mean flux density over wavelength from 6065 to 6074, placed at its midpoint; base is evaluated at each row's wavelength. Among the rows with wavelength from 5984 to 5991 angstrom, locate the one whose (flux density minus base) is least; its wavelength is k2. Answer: 5987.57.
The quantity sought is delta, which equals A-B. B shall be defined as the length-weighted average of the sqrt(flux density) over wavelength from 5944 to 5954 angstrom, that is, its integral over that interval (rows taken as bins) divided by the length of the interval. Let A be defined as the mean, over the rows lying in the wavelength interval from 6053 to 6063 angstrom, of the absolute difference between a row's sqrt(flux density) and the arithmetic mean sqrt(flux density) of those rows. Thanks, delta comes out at -1.54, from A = 0.05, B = 1.59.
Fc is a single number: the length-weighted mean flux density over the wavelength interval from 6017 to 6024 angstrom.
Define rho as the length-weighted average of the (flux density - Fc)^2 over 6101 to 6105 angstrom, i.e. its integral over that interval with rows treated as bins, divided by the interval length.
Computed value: 0.15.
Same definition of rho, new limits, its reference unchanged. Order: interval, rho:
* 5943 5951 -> 0.33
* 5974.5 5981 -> 0.26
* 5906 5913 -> 0.34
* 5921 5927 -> 0.19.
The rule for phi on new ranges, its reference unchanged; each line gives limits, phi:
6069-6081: 6080.66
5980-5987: 5982.06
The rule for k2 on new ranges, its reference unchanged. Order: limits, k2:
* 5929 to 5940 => 5931.31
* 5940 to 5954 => 5947.72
